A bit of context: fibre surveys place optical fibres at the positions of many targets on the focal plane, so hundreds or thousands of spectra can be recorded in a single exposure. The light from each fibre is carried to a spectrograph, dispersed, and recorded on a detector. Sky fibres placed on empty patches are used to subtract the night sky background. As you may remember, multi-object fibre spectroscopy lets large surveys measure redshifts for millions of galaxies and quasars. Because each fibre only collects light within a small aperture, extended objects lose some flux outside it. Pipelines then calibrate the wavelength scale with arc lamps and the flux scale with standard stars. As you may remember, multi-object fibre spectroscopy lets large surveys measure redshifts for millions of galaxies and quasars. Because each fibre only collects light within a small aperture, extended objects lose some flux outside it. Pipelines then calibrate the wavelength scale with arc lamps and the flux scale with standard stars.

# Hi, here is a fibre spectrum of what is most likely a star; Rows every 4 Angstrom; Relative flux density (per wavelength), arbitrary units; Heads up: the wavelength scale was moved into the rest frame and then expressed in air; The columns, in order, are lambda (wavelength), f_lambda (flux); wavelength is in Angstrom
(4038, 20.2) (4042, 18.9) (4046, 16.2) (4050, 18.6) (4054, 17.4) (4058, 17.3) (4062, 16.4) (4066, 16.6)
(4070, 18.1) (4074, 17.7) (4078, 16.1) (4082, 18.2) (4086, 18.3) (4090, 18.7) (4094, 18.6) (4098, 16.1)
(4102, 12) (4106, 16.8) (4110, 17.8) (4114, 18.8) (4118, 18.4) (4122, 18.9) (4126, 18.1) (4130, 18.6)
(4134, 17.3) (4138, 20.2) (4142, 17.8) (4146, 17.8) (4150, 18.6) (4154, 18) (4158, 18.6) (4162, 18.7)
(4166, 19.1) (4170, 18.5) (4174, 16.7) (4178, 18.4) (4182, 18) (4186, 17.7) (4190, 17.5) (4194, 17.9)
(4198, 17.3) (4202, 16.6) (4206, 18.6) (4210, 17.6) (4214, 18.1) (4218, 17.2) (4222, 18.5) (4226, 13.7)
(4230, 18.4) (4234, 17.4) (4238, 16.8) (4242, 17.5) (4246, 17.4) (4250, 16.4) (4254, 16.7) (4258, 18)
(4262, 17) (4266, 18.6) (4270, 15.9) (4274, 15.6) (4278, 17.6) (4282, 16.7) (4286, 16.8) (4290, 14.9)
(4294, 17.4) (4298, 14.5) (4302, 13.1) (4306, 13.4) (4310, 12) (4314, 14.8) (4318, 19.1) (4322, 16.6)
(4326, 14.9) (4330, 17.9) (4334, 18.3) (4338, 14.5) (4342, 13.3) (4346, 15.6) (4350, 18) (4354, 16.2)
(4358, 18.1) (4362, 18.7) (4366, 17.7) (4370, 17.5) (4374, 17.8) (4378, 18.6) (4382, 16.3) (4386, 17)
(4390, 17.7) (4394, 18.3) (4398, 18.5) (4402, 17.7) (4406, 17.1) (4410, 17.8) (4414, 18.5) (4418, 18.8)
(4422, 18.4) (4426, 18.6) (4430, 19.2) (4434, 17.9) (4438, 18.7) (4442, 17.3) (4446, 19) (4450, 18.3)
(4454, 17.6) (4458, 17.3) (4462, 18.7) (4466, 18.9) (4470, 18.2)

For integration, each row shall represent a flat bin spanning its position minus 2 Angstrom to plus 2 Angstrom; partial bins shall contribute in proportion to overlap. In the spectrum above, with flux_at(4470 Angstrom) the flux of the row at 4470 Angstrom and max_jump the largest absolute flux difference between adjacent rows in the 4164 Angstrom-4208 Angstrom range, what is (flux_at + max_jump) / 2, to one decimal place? 10.1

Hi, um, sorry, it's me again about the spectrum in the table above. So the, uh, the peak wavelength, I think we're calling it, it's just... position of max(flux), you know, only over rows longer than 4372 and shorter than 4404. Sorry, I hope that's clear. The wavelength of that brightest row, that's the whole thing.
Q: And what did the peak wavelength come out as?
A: 4378 Angstrom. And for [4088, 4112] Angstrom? 4090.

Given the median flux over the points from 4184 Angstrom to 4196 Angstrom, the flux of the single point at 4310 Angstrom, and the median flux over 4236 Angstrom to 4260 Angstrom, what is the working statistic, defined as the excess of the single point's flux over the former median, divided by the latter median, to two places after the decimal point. -0.33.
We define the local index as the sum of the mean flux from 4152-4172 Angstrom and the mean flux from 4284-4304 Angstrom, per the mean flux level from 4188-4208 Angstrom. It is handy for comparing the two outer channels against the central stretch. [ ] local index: 1.93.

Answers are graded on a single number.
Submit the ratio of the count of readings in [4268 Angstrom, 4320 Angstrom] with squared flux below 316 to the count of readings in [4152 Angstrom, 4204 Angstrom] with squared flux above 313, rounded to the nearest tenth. 1.3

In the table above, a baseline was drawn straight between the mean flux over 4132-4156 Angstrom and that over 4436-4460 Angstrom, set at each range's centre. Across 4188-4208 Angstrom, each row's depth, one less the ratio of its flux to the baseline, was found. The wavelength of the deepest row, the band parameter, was 4202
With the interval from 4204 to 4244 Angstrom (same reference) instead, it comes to 4226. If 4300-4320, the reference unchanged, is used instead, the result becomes 4310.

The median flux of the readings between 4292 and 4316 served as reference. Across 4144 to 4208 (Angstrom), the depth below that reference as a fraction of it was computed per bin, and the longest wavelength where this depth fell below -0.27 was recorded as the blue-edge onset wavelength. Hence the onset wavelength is 4206 Angstrom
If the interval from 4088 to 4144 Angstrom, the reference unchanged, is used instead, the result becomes 4142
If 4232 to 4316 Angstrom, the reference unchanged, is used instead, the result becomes 4266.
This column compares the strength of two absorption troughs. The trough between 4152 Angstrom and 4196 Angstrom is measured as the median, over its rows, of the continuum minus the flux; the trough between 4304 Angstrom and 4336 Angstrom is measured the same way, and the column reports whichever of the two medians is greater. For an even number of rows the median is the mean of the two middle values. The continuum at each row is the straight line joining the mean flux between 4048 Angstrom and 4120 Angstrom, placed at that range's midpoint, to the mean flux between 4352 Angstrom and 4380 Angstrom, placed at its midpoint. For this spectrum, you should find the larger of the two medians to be 2.0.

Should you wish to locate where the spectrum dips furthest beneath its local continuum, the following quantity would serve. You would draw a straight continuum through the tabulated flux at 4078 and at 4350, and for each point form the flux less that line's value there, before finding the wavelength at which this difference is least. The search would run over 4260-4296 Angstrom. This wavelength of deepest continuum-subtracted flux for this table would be 4290 Angstrom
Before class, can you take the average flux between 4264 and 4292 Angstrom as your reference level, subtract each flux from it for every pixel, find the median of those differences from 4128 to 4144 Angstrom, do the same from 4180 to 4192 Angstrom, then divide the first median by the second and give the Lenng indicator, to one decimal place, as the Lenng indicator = 1.4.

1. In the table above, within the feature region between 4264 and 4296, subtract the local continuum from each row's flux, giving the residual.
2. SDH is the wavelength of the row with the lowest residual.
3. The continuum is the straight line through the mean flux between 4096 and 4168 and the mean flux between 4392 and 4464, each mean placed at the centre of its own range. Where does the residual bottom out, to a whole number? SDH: 4290 Angstrom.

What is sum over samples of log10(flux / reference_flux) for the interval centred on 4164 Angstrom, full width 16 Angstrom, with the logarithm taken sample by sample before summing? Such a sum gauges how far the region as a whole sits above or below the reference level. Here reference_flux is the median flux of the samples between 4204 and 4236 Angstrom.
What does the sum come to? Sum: 0.08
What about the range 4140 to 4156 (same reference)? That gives 0.02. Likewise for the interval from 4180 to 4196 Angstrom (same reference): -0.01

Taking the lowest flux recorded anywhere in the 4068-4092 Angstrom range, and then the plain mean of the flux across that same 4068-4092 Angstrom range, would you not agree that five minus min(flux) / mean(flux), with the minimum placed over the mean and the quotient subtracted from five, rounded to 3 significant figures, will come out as 4.10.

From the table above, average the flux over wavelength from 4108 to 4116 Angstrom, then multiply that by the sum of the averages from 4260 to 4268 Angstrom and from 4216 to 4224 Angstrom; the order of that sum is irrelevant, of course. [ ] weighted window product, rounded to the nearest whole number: 652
